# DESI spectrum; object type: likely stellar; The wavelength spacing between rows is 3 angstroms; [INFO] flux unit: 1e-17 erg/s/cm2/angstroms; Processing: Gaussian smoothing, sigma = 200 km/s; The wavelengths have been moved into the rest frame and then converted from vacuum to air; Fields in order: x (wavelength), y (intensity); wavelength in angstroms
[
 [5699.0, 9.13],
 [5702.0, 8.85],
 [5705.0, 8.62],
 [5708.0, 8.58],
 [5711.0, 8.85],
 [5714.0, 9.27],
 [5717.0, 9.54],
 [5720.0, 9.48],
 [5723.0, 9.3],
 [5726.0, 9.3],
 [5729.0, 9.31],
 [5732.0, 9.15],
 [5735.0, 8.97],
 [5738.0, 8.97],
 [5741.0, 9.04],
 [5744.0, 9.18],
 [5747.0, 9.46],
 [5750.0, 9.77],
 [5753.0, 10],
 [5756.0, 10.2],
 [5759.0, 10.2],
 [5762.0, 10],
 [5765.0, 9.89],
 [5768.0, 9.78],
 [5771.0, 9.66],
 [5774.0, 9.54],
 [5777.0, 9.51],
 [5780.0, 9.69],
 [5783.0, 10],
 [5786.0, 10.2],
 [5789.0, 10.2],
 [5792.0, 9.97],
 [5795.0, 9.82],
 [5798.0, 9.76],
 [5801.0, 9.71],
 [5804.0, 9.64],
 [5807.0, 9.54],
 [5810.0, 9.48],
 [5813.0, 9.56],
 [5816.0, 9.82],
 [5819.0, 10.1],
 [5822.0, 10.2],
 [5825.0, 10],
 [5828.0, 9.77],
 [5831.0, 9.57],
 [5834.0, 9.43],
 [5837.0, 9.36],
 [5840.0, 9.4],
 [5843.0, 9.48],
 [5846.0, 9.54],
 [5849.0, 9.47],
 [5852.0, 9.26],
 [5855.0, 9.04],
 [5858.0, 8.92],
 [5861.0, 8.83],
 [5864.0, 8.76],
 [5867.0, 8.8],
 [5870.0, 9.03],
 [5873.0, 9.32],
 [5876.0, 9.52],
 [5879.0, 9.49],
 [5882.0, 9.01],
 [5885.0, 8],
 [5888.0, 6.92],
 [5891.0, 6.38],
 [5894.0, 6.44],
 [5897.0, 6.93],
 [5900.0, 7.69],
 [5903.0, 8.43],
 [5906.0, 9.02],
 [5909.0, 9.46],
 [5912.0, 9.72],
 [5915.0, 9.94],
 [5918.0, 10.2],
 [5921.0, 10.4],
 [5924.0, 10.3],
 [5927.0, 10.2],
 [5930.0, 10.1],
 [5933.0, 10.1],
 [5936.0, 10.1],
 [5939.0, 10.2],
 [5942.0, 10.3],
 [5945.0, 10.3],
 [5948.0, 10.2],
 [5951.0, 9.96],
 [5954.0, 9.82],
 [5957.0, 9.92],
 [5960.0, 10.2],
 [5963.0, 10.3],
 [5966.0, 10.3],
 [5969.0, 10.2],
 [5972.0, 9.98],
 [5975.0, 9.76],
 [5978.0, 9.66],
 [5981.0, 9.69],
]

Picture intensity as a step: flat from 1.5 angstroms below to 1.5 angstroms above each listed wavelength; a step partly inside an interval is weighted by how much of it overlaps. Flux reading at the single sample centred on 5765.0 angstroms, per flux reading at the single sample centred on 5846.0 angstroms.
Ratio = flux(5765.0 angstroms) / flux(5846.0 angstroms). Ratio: 1.04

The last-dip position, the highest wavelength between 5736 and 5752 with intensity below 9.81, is 5750.0 angstroms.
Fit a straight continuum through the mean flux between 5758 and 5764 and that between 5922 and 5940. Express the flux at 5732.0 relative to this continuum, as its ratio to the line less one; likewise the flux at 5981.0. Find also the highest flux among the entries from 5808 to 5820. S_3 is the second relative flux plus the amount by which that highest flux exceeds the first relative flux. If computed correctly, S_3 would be 10.1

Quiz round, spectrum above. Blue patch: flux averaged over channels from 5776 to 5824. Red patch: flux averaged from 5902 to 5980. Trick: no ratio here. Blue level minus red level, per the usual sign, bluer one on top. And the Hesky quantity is -0.1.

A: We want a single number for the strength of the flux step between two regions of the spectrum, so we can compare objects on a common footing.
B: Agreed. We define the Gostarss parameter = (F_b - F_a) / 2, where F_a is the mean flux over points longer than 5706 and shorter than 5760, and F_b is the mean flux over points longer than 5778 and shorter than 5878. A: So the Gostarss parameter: 0.1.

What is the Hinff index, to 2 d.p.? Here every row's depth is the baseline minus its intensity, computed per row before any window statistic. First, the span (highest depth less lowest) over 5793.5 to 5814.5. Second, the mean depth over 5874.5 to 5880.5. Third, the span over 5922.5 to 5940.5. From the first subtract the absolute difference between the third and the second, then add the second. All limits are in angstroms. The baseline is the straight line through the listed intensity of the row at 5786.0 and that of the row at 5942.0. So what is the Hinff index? 0.56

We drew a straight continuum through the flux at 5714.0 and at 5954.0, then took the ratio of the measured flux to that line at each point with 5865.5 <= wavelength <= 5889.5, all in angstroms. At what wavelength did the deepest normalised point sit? 5888.0 angstroms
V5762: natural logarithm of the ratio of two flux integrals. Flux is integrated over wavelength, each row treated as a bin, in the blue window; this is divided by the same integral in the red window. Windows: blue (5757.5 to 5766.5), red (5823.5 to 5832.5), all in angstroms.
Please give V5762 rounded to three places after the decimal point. 0.025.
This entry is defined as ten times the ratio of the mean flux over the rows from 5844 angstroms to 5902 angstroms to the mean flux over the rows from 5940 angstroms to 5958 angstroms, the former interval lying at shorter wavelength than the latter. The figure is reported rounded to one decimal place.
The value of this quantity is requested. 8.4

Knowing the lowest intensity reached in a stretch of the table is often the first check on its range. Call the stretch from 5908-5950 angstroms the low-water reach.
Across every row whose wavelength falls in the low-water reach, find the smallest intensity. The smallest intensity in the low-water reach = 9.46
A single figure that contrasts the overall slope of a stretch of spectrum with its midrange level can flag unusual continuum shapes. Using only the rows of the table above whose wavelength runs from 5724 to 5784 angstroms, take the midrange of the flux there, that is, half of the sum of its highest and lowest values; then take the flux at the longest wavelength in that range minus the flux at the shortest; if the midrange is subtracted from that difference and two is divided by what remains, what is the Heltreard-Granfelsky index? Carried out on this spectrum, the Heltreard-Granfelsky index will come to -0.225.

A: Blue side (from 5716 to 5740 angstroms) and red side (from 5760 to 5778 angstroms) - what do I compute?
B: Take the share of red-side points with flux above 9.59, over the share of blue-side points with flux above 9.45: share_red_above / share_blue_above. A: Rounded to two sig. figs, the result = 2.7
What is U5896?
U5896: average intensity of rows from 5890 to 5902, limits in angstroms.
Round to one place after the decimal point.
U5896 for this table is 6.9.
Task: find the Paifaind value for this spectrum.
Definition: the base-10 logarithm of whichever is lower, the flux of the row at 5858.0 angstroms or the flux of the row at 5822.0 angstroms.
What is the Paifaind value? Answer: 0.950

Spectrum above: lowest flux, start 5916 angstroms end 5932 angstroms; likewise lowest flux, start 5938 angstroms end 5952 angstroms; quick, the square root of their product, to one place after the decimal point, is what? 10.0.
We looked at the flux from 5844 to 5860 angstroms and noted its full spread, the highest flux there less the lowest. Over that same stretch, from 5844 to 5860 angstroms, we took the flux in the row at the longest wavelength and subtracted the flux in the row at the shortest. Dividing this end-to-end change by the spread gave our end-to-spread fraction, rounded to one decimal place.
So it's -1.0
